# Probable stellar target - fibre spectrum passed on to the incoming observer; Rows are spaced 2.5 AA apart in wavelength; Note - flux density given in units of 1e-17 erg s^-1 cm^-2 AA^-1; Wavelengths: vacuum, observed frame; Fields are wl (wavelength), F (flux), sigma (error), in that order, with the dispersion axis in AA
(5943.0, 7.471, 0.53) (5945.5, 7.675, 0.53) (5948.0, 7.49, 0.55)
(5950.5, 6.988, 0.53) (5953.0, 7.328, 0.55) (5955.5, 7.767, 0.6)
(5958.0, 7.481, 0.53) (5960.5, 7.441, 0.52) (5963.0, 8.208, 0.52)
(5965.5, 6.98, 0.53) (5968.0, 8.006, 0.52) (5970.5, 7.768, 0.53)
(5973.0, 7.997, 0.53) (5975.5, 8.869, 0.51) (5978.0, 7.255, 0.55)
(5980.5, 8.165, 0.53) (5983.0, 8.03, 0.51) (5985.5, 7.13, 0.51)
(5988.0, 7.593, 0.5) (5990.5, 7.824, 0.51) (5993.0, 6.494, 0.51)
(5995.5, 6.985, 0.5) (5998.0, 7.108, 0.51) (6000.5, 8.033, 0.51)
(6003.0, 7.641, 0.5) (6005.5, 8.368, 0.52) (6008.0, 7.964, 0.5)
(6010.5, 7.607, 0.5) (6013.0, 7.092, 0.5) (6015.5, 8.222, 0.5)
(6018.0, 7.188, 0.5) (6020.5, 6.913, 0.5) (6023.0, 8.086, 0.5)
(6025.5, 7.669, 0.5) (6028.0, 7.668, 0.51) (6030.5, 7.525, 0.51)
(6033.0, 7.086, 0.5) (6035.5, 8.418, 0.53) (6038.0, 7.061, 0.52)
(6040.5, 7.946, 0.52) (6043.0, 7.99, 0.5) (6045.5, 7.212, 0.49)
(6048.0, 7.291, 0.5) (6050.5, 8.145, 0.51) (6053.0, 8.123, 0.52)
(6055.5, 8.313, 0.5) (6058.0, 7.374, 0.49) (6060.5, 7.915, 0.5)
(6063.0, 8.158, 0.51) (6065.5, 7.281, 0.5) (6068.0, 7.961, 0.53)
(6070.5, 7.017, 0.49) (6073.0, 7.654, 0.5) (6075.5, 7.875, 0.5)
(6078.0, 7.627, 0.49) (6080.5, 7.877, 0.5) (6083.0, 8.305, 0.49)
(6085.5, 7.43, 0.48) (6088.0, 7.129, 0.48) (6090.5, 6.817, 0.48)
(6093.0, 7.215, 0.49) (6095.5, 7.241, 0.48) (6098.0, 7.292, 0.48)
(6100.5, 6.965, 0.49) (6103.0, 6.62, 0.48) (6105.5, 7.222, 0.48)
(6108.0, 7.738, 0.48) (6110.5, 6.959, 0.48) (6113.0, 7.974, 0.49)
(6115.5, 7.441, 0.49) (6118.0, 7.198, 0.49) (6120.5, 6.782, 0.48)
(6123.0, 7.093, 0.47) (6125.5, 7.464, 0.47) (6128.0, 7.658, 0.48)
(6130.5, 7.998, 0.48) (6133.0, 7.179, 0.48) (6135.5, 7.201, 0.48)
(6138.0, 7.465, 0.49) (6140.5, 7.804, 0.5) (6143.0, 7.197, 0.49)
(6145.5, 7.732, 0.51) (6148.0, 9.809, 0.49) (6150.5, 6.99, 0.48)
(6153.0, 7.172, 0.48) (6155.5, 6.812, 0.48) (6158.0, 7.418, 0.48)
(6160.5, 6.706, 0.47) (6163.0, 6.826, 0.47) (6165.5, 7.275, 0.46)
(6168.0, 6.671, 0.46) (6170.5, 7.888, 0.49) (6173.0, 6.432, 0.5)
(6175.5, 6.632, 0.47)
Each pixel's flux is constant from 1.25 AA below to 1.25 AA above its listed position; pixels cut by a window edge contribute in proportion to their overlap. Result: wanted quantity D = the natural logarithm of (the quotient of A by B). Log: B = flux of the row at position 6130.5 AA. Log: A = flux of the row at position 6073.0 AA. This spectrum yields -0.04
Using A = 7.654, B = 7.998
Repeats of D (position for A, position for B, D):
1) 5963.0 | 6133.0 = 0.13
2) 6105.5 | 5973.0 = -0.10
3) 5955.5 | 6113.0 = -0.03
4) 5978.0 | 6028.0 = -0.06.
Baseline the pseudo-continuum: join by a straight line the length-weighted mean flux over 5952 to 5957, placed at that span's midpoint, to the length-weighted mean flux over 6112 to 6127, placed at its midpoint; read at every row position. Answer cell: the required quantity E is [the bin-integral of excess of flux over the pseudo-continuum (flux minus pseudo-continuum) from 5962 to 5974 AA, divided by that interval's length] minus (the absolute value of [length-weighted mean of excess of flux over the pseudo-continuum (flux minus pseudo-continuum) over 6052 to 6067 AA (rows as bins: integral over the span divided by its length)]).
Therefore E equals -0.21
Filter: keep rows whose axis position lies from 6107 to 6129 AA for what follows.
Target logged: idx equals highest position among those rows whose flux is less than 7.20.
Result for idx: 6123.0 AA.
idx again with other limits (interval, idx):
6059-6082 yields 6070.5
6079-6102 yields 6100.5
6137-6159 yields 6155.5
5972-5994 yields 5993.0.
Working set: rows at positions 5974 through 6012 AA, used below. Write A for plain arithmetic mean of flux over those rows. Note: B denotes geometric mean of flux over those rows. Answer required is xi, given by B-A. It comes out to -0.0227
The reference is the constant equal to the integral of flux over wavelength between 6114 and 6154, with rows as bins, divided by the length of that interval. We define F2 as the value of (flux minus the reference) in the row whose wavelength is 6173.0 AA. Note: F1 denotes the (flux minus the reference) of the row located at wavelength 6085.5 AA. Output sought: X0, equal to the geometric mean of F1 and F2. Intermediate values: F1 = -0.1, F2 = -1.1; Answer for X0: 0.31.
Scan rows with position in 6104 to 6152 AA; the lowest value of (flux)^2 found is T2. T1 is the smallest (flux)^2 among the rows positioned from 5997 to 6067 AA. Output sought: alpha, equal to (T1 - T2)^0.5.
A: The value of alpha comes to 1.34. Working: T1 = 48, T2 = 46.0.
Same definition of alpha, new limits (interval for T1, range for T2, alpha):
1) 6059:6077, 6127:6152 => 0.61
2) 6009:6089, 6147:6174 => 2.53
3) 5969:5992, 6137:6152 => 1.41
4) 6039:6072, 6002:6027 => 1.20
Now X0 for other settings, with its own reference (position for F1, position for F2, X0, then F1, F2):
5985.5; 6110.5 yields 0.46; -0.4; -0.6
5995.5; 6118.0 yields 0.41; -0.5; -0.3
